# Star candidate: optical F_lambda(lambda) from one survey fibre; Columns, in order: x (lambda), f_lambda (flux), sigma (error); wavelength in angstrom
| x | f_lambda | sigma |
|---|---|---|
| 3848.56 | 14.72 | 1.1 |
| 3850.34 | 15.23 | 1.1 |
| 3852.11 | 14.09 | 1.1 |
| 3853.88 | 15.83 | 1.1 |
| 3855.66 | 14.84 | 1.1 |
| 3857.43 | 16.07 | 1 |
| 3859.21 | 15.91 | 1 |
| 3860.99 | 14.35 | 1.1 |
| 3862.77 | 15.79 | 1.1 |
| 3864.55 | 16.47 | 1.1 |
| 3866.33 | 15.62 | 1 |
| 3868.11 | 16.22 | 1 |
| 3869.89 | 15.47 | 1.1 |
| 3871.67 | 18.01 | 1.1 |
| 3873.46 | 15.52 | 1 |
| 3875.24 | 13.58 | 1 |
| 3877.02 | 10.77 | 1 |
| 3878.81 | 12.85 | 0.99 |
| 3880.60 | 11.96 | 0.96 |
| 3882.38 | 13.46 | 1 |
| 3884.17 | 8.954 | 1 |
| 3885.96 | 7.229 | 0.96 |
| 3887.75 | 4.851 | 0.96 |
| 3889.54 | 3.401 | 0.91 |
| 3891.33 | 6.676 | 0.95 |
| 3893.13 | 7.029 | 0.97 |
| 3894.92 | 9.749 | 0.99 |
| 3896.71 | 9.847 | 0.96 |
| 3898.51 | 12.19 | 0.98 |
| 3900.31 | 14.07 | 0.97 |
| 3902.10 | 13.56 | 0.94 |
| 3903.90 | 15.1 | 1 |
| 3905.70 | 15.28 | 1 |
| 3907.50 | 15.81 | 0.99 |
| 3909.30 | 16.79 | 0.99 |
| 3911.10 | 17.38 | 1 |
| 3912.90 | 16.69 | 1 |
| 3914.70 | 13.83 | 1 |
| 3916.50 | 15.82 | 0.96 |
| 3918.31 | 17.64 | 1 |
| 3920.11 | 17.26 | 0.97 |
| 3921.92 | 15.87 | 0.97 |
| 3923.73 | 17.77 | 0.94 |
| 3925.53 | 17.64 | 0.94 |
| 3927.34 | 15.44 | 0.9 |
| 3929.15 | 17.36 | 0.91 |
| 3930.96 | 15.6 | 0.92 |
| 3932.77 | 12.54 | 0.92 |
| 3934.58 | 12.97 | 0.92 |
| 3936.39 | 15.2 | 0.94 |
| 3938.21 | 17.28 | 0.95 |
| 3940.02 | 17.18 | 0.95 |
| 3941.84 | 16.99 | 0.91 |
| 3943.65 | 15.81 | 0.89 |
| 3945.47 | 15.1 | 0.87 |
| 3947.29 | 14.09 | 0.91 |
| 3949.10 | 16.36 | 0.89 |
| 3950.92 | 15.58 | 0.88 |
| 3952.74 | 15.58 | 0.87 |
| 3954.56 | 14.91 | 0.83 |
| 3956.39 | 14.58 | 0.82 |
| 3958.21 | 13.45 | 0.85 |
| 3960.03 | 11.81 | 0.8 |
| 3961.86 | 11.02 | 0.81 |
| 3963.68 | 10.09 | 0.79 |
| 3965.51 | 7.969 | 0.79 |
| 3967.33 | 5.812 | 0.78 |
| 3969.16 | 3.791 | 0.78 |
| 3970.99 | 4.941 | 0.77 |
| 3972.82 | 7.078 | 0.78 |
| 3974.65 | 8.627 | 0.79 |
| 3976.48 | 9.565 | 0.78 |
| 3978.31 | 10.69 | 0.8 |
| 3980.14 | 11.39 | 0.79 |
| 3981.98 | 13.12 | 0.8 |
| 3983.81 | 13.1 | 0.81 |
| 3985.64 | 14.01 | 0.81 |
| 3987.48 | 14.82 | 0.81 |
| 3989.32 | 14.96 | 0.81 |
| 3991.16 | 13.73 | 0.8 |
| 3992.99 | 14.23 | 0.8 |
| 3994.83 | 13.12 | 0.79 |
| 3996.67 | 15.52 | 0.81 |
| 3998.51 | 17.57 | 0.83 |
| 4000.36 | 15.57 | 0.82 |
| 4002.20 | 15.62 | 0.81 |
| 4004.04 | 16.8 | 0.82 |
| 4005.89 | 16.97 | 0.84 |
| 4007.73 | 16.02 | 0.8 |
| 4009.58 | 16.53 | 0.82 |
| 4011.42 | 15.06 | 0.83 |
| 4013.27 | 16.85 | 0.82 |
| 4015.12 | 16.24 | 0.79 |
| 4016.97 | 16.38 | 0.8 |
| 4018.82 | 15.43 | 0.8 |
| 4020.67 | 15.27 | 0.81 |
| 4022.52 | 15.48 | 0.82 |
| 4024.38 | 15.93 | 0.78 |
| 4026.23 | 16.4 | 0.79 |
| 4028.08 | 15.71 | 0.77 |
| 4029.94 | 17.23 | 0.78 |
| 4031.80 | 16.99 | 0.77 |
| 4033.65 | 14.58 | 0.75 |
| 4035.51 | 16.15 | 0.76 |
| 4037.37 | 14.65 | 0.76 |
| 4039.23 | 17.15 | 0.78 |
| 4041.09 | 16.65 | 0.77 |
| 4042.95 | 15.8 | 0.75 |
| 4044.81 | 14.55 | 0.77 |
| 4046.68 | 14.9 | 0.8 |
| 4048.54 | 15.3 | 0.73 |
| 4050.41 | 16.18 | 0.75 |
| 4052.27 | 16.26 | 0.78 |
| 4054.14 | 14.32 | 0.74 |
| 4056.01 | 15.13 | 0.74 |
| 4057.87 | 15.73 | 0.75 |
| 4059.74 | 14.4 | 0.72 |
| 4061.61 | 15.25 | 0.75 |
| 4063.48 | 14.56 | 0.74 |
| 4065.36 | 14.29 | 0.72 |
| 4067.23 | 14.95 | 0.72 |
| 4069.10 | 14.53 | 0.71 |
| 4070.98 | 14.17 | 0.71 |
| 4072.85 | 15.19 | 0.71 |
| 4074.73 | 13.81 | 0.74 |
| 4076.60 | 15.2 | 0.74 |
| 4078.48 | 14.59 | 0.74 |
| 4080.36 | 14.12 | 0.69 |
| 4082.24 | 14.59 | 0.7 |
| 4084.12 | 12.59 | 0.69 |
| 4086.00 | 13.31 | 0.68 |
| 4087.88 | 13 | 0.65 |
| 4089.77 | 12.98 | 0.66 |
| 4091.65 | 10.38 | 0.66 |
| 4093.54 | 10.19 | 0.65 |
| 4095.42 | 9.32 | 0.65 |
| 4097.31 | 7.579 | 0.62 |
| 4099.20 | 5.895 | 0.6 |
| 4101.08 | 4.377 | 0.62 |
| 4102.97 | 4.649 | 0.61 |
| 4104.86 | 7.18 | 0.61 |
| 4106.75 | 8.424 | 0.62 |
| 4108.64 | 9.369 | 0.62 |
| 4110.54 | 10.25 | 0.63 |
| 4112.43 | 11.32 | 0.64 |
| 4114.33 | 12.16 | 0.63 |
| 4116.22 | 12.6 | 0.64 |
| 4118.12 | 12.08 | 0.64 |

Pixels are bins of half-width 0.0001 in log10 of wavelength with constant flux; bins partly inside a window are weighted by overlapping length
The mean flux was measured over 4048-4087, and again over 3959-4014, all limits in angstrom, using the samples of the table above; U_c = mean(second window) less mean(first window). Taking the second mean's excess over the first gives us -2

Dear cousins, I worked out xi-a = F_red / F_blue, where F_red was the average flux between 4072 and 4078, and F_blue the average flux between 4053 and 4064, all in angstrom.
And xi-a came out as 1.0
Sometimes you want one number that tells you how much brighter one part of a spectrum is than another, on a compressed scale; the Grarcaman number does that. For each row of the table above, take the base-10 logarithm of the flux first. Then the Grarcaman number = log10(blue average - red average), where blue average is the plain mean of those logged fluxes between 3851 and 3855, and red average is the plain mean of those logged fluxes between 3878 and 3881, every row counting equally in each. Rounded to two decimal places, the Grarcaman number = -1.09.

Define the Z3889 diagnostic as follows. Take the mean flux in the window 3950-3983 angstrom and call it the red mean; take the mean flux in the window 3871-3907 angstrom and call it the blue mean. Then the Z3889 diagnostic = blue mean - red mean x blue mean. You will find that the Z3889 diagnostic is -107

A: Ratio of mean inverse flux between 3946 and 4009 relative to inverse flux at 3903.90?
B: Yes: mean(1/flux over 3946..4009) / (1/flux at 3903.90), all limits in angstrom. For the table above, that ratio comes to 1.4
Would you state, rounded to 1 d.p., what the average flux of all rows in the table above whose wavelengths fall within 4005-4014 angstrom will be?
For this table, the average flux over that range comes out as 16.3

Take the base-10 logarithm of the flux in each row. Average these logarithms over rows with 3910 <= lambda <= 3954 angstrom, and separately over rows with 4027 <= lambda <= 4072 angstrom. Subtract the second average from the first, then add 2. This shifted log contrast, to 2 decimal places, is 2.01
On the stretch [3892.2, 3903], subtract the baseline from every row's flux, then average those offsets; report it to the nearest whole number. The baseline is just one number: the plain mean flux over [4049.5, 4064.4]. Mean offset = -4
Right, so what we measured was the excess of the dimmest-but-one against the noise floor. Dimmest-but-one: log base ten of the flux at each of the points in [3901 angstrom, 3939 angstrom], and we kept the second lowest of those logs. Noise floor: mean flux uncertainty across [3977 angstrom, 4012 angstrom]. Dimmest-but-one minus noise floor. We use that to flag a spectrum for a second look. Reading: 0.30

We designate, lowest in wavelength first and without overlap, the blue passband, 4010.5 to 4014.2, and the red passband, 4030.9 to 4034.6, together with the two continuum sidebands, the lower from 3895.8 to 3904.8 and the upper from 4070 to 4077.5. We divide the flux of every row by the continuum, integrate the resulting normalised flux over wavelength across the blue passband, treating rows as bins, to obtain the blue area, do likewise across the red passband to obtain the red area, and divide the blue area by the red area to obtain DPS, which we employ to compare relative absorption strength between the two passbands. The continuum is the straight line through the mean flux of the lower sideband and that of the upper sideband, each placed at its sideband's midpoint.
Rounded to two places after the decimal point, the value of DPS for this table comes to 1.02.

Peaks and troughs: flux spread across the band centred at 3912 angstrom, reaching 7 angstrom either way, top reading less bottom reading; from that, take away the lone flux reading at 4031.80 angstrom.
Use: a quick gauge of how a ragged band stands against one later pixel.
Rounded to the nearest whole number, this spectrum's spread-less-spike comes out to -13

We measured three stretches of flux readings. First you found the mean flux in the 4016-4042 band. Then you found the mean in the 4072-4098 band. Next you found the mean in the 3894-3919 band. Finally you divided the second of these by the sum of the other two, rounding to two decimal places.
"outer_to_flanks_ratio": 0.41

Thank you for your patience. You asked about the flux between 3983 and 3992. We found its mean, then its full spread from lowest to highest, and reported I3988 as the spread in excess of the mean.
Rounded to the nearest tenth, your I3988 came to -12.3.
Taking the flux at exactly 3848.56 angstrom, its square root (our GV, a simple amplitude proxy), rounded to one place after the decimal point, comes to 3.8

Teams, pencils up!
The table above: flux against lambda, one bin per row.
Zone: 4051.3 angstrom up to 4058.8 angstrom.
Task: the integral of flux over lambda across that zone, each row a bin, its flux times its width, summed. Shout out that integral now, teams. 115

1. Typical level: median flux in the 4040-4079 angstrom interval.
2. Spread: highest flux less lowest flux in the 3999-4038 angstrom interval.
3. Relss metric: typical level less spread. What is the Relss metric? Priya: 12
